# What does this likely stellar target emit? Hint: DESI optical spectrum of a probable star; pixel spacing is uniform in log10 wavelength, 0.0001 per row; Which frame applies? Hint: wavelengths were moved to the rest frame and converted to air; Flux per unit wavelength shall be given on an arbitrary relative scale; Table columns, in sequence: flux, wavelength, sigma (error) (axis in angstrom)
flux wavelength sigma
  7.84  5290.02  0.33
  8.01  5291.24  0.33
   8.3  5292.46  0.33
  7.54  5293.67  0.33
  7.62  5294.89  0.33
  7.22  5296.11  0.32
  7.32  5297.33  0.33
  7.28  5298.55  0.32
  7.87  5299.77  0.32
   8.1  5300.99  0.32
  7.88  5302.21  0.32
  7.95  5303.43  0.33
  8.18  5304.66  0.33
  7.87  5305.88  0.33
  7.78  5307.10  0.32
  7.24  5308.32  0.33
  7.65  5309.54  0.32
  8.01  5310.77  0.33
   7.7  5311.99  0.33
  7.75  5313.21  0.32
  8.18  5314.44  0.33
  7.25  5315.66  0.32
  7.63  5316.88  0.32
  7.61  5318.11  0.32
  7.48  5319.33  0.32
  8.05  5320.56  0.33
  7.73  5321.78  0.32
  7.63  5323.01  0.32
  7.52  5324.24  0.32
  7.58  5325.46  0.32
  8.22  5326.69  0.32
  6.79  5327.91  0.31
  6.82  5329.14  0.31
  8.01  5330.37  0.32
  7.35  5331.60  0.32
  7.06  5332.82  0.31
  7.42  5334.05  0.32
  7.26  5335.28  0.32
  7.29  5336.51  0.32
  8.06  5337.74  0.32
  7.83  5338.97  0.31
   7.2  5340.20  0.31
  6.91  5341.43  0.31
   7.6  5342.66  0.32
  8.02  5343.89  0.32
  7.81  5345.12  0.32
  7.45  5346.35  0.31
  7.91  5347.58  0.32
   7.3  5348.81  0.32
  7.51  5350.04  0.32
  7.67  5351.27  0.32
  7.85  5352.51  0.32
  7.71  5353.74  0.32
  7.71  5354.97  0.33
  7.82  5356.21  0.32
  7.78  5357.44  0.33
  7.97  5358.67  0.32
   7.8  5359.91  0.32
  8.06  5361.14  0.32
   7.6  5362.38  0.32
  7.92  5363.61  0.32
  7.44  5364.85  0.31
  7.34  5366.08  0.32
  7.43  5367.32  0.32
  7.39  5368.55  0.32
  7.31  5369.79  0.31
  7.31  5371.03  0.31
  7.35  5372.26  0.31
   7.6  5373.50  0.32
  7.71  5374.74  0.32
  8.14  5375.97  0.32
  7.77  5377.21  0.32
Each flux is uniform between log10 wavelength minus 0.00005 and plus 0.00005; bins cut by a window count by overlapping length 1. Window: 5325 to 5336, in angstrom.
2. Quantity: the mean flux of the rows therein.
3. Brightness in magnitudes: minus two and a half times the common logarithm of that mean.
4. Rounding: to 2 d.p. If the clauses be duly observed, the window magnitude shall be -2.17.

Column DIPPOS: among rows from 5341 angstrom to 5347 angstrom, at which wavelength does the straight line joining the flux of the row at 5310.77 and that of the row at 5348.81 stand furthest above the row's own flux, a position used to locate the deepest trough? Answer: 5341.43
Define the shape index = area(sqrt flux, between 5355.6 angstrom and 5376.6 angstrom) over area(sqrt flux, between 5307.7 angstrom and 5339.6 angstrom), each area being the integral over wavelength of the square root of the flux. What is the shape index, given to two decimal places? 0.66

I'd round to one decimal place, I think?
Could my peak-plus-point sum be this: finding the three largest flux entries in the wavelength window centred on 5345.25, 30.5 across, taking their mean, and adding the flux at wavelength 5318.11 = 15.6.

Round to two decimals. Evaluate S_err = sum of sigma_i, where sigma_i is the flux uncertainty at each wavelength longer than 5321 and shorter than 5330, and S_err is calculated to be 2.22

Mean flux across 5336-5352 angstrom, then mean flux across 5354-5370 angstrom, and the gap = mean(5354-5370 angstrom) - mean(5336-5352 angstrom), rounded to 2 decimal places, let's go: 0.08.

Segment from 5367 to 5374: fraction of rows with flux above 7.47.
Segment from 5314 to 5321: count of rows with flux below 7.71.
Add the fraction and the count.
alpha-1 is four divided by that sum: 0.96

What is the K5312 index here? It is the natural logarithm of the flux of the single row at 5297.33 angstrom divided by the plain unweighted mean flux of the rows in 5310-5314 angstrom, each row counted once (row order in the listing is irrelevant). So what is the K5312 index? -0.07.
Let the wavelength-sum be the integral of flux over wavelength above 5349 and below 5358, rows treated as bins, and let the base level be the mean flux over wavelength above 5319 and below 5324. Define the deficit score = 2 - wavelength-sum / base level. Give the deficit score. -7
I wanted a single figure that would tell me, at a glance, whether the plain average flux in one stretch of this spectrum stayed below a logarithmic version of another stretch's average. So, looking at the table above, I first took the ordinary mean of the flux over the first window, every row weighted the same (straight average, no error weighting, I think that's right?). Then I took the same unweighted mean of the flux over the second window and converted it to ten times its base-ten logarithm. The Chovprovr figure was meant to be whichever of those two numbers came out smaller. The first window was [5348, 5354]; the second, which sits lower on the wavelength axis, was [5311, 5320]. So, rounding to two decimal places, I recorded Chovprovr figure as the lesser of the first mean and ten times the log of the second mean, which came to 7.61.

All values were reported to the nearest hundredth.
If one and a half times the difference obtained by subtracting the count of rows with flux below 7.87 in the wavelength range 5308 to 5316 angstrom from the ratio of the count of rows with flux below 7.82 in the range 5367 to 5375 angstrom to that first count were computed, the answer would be -5.40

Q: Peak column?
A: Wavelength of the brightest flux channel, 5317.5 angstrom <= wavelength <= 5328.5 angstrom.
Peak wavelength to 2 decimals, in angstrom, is 5326.69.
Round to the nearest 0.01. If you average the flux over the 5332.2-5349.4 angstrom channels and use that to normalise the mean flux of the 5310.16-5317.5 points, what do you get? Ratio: 1.03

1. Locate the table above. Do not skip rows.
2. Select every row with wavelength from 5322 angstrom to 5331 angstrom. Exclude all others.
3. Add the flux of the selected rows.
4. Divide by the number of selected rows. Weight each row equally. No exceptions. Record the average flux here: 7.51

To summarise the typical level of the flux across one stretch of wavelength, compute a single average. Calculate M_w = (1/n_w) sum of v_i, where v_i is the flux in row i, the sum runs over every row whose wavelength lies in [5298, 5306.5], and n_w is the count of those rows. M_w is 7.88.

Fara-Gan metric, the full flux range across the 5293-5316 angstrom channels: 0.96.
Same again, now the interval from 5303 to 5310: 0.94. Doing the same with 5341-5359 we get 1.11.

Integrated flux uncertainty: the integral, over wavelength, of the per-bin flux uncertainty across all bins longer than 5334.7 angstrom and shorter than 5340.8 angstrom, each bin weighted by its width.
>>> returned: 1.9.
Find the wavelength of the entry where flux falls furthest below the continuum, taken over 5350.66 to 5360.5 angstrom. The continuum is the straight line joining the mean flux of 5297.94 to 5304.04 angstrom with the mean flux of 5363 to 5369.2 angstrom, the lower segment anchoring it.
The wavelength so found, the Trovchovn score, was 5351.27 angstrom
